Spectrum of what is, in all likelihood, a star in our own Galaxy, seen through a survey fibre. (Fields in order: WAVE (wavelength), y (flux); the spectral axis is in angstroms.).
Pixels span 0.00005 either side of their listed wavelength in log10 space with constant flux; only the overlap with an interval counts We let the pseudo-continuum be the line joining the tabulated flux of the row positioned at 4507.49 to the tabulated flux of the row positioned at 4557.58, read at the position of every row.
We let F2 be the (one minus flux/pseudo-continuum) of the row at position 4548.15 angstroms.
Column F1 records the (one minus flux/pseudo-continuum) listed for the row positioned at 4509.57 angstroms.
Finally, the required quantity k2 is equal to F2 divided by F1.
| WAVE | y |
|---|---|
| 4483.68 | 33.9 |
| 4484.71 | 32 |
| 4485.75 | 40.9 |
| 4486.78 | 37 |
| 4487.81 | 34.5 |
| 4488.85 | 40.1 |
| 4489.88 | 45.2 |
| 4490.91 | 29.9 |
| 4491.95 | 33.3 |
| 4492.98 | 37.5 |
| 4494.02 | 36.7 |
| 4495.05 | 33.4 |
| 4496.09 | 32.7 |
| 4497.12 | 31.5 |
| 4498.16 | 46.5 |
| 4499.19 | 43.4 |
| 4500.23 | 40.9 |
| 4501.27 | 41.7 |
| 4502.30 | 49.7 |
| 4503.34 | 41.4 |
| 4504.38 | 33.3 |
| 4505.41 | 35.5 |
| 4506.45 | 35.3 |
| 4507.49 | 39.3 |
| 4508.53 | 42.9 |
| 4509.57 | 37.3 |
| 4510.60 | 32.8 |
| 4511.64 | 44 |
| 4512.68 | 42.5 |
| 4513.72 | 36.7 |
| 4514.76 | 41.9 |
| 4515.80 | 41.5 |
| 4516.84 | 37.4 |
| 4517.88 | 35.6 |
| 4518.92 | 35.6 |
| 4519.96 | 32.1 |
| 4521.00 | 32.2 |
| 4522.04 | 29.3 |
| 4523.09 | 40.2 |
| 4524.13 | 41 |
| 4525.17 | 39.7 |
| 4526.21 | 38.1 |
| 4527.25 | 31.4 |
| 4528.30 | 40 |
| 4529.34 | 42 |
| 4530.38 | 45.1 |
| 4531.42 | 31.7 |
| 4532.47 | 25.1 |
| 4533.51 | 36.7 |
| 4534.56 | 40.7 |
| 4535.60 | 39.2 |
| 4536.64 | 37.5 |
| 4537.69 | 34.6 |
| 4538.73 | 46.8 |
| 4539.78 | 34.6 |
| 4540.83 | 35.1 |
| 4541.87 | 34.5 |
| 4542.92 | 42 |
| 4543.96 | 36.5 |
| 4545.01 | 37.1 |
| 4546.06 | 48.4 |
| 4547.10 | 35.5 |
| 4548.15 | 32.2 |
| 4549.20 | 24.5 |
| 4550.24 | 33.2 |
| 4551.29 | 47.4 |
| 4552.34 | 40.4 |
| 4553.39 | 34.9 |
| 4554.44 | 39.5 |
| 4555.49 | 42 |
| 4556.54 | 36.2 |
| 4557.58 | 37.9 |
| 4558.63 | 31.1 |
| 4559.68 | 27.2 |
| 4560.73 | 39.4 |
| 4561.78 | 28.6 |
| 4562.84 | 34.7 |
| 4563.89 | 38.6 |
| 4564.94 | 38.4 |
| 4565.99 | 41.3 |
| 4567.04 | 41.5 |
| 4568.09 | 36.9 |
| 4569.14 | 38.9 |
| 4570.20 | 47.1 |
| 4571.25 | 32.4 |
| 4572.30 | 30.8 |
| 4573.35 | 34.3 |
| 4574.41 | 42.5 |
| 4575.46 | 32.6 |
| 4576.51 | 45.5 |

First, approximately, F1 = 0.05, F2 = 0.16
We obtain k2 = 3.2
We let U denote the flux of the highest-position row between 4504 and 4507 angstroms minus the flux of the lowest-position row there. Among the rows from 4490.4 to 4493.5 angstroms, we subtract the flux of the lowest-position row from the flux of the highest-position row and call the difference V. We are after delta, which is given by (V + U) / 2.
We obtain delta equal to 5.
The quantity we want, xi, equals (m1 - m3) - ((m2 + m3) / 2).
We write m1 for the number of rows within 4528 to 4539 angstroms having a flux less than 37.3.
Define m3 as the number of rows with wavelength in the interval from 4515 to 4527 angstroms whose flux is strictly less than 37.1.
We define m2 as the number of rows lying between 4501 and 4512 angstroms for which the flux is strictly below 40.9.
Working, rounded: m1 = 4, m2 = 6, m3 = 5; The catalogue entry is -6.5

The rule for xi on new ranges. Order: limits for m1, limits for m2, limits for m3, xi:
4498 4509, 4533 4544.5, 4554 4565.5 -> -9.0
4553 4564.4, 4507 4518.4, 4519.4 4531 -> -3.0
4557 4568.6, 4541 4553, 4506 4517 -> -3.5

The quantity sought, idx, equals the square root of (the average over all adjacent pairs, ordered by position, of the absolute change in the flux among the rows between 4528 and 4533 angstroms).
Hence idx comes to 2.5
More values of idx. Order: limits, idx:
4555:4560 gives 2.1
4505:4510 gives 1.8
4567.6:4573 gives 2.6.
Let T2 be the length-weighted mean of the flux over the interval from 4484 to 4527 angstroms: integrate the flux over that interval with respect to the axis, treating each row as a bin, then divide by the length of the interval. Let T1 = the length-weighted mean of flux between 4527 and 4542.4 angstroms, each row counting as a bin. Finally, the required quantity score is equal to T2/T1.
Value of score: 1.02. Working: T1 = 37.1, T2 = 37.8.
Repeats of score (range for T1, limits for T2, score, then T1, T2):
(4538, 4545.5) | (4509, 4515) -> 1.03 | 38.0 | 39.1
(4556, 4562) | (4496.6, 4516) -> 1.18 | 33.7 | 39.9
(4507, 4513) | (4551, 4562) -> 0.93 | 39.7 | 36.8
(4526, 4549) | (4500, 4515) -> 1.06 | 37.3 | 39.6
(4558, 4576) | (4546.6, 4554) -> 0.98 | 36.3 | 35.5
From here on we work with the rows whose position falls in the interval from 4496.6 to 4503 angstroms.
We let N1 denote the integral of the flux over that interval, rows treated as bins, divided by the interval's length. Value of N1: 42.3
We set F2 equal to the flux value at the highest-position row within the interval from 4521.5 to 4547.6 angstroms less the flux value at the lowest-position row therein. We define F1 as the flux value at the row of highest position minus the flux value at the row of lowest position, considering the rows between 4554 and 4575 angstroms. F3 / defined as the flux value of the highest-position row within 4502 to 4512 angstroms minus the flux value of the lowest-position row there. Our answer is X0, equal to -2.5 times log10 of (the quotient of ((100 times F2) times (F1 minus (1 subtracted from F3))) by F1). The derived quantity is -8.3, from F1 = 3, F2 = 6.2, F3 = -5.7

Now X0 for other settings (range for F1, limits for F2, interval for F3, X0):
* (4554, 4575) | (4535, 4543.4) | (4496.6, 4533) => -7.5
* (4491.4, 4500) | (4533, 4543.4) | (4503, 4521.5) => -7.6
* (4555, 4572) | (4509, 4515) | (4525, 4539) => -7.2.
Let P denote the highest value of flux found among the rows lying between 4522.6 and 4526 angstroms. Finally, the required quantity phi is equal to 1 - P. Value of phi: -40.0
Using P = 41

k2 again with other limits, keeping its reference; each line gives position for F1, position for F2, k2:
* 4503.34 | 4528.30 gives 0.7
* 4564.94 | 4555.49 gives 5.7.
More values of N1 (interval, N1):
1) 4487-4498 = 35.9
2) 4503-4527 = 37.5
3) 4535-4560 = 37.1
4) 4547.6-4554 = 35.5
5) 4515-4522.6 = 35.1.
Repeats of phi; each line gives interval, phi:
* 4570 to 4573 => -46.1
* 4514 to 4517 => -40.9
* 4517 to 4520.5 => -34.6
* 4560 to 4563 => -38.4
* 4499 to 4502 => -42.4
